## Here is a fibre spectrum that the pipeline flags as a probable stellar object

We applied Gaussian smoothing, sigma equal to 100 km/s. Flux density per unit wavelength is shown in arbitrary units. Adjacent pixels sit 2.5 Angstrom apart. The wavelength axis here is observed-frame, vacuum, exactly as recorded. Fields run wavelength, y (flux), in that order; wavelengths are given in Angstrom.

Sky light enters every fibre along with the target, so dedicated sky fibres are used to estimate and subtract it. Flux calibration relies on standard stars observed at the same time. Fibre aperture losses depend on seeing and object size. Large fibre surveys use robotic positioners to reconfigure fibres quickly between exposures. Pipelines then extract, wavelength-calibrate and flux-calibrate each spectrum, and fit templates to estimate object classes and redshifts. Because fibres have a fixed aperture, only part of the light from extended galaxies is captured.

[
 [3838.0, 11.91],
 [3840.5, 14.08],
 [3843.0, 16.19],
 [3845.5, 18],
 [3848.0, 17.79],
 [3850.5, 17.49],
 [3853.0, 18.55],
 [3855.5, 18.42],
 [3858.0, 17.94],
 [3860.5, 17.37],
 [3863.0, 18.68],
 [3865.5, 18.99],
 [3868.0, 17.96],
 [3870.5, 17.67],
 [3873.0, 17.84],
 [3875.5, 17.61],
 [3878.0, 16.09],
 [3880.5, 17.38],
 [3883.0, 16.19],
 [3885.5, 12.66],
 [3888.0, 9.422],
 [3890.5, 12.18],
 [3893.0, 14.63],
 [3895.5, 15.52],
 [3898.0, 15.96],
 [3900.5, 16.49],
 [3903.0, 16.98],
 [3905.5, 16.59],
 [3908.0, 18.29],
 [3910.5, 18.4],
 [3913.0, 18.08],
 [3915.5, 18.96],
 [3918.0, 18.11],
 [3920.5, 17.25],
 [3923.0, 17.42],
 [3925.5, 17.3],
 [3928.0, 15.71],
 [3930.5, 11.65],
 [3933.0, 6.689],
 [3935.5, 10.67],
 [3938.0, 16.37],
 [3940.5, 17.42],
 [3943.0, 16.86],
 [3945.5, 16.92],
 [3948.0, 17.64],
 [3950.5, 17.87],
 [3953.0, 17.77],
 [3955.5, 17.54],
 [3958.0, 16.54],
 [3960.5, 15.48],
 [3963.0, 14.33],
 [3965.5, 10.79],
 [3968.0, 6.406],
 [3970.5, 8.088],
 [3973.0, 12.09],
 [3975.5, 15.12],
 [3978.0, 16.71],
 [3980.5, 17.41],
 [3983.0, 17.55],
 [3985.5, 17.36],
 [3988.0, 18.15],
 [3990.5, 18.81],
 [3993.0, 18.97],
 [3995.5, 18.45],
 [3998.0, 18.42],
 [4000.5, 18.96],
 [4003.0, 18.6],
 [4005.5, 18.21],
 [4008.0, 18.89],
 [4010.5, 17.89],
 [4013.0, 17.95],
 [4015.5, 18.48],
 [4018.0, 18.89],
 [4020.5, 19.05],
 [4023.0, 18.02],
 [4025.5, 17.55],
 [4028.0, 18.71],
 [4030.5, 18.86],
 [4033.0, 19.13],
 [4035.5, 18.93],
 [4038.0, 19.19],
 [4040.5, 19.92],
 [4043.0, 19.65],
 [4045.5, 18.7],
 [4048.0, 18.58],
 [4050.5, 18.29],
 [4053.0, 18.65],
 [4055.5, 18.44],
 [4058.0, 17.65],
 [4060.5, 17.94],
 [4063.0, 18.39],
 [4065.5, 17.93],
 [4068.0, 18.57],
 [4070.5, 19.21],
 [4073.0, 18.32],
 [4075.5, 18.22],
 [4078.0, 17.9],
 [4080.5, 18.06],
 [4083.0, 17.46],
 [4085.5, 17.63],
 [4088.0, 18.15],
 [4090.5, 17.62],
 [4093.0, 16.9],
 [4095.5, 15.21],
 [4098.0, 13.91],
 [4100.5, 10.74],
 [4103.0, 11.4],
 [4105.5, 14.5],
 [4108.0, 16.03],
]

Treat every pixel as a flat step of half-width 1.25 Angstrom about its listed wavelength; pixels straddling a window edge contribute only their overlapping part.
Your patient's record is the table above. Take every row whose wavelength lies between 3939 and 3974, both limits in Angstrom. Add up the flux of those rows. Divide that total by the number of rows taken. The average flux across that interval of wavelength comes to 14.7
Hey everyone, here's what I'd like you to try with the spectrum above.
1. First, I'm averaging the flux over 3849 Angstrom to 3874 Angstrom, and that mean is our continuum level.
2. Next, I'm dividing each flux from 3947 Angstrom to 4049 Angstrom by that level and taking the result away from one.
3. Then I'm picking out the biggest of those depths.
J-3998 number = 0.65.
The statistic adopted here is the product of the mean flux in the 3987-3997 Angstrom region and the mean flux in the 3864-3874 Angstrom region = 337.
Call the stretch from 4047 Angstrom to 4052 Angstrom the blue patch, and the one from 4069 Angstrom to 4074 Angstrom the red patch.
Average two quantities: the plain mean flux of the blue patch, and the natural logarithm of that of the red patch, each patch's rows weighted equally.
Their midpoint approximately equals 10.7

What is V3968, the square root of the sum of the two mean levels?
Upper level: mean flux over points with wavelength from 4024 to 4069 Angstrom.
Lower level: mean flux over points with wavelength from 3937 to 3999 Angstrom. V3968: 5.88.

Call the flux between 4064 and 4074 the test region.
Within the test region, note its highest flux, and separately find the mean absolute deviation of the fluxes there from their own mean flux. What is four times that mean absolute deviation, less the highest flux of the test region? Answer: -17.7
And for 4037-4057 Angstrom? -17.9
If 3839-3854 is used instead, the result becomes -13.5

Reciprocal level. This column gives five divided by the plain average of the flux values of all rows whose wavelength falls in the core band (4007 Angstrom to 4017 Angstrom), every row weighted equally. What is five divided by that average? 0.273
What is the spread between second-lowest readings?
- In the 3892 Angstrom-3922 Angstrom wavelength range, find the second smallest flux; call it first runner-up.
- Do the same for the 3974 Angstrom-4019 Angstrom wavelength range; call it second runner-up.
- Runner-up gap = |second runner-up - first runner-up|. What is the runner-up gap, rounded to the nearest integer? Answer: 1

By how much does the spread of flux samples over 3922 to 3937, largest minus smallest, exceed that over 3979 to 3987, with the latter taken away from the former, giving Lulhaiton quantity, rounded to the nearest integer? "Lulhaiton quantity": 11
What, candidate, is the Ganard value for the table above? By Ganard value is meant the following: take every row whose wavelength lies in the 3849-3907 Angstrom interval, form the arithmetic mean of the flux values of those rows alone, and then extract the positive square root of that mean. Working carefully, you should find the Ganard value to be 4.06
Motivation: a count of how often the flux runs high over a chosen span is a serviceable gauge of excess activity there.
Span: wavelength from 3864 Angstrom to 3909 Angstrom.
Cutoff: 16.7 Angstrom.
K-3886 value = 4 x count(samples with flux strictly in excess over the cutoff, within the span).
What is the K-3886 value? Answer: 32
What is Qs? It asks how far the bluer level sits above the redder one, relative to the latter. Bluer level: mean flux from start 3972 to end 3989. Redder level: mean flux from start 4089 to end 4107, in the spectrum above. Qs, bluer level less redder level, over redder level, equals 0.14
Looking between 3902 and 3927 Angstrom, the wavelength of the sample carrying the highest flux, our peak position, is 3915.5 Angstrom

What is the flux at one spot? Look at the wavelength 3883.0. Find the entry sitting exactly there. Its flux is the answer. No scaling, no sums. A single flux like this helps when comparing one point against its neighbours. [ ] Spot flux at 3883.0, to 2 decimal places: 16.19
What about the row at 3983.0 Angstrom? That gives 17.55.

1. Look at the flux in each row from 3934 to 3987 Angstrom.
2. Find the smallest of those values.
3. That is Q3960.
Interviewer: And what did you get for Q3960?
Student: 6.406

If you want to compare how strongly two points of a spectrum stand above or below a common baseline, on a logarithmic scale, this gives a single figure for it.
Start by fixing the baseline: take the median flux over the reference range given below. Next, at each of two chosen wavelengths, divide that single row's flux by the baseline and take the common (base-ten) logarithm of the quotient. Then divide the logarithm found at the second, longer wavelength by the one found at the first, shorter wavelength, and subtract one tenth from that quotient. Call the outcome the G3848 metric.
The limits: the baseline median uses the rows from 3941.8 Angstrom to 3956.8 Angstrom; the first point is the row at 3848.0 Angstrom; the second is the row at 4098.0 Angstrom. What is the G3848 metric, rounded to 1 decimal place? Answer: -20.9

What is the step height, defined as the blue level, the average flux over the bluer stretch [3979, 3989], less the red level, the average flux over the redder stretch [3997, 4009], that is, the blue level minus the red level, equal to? -1.0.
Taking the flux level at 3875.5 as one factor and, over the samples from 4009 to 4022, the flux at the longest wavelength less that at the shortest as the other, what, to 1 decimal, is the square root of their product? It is 4.5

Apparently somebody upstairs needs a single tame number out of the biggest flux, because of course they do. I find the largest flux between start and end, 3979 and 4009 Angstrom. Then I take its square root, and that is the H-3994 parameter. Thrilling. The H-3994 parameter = 4.36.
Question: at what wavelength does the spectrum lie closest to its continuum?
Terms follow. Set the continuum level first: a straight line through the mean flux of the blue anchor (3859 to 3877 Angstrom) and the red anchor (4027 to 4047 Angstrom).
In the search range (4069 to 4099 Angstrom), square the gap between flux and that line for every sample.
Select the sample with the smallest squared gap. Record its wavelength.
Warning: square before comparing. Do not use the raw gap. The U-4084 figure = 4070.5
